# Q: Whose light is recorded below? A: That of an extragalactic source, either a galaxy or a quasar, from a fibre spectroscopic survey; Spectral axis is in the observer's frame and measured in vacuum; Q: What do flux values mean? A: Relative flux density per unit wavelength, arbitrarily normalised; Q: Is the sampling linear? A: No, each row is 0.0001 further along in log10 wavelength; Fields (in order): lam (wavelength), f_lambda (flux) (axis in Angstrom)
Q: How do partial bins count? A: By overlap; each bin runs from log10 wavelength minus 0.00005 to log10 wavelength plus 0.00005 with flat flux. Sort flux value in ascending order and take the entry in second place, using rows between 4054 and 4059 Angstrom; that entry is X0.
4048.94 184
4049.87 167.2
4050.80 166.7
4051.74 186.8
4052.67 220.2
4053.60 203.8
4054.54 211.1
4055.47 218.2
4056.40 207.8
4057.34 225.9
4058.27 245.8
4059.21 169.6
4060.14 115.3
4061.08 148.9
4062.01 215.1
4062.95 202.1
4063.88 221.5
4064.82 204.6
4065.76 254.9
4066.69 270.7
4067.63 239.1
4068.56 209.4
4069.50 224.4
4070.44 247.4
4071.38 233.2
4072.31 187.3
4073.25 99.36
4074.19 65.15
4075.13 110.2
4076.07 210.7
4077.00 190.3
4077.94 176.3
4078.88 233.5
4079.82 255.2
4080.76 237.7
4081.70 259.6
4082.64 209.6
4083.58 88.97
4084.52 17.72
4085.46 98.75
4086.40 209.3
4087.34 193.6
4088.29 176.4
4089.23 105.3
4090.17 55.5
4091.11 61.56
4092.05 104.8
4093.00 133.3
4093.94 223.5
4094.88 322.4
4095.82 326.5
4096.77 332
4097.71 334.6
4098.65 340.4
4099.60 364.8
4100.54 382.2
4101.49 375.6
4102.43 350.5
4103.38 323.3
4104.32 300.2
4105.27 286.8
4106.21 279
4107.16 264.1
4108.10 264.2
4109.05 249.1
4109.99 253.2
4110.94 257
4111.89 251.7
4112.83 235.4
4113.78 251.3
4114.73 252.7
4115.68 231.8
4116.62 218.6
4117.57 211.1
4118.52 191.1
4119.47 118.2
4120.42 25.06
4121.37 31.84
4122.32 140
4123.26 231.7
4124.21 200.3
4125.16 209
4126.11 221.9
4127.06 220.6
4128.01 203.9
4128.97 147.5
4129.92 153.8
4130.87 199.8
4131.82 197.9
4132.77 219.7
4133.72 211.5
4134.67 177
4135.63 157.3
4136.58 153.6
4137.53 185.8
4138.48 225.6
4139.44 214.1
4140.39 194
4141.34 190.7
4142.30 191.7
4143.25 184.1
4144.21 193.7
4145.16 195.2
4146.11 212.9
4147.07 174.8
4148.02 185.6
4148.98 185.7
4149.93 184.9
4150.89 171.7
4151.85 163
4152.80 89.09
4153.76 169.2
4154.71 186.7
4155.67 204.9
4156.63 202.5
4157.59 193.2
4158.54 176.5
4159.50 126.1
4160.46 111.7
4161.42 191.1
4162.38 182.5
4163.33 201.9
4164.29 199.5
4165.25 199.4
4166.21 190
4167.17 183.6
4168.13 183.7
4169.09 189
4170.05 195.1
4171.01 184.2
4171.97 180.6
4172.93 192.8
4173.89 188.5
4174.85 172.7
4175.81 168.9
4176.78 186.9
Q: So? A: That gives 211.1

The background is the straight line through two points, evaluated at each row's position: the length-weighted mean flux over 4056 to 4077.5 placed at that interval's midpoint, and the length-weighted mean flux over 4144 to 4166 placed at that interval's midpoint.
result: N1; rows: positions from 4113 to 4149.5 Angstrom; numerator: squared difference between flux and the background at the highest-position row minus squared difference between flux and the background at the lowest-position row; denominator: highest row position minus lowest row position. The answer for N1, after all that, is -119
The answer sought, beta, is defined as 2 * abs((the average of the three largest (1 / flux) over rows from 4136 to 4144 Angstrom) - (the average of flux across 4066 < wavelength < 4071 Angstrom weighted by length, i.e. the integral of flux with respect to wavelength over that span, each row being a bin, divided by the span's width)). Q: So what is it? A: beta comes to 478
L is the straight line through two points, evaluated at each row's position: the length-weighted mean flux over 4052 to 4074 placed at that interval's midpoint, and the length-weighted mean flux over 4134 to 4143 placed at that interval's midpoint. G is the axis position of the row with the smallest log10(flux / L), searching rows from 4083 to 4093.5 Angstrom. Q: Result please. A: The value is 4084.52 Angstrom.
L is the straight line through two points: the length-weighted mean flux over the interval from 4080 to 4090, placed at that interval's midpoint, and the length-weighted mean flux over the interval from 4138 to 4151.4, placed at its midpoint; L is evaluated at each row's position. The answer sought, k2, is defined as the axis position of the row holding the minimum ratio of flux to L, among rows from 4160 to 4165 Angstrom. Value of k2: 4160.46 Angstrom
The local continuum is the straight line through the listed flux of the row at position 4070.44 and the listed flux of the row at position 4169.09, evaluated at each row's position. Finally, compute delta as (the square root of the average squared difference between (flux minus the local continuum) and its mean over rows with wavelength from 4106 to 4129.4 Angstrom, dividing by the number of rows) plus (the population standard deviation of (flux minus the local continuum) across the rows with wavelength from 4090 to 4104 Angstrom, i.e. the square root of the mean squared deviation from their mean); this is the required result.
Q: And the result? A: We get 180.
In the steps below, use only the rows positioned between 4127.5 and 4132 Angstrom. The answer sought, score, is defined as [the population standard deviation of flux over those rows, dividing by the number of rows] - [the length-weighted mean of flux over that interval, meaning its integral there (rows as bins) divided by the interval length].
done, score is -155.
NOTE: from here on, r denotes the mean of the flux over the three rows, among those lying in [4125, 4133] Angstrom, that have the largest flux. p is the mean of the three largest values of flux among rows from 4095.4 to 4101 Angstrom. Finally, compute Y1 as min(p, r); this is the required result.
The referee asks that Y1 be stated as 221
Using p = 362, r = 221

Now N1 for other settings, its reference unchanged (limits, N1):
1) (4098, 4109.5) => -1828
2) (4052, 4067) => 369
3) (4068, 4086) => 501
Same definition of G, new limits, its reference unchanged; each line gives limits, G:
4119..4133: 4120.42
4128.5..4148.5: 4128.97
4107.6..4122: 4120.42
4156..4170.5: 4160.46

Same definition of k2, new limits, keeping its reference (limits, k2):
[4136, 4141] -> 4136.58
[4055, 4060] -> 4059.21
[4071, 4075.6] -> 4074.19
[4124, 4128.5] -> 4124.21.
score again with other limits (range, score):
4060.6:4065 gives -172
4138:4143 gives -188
